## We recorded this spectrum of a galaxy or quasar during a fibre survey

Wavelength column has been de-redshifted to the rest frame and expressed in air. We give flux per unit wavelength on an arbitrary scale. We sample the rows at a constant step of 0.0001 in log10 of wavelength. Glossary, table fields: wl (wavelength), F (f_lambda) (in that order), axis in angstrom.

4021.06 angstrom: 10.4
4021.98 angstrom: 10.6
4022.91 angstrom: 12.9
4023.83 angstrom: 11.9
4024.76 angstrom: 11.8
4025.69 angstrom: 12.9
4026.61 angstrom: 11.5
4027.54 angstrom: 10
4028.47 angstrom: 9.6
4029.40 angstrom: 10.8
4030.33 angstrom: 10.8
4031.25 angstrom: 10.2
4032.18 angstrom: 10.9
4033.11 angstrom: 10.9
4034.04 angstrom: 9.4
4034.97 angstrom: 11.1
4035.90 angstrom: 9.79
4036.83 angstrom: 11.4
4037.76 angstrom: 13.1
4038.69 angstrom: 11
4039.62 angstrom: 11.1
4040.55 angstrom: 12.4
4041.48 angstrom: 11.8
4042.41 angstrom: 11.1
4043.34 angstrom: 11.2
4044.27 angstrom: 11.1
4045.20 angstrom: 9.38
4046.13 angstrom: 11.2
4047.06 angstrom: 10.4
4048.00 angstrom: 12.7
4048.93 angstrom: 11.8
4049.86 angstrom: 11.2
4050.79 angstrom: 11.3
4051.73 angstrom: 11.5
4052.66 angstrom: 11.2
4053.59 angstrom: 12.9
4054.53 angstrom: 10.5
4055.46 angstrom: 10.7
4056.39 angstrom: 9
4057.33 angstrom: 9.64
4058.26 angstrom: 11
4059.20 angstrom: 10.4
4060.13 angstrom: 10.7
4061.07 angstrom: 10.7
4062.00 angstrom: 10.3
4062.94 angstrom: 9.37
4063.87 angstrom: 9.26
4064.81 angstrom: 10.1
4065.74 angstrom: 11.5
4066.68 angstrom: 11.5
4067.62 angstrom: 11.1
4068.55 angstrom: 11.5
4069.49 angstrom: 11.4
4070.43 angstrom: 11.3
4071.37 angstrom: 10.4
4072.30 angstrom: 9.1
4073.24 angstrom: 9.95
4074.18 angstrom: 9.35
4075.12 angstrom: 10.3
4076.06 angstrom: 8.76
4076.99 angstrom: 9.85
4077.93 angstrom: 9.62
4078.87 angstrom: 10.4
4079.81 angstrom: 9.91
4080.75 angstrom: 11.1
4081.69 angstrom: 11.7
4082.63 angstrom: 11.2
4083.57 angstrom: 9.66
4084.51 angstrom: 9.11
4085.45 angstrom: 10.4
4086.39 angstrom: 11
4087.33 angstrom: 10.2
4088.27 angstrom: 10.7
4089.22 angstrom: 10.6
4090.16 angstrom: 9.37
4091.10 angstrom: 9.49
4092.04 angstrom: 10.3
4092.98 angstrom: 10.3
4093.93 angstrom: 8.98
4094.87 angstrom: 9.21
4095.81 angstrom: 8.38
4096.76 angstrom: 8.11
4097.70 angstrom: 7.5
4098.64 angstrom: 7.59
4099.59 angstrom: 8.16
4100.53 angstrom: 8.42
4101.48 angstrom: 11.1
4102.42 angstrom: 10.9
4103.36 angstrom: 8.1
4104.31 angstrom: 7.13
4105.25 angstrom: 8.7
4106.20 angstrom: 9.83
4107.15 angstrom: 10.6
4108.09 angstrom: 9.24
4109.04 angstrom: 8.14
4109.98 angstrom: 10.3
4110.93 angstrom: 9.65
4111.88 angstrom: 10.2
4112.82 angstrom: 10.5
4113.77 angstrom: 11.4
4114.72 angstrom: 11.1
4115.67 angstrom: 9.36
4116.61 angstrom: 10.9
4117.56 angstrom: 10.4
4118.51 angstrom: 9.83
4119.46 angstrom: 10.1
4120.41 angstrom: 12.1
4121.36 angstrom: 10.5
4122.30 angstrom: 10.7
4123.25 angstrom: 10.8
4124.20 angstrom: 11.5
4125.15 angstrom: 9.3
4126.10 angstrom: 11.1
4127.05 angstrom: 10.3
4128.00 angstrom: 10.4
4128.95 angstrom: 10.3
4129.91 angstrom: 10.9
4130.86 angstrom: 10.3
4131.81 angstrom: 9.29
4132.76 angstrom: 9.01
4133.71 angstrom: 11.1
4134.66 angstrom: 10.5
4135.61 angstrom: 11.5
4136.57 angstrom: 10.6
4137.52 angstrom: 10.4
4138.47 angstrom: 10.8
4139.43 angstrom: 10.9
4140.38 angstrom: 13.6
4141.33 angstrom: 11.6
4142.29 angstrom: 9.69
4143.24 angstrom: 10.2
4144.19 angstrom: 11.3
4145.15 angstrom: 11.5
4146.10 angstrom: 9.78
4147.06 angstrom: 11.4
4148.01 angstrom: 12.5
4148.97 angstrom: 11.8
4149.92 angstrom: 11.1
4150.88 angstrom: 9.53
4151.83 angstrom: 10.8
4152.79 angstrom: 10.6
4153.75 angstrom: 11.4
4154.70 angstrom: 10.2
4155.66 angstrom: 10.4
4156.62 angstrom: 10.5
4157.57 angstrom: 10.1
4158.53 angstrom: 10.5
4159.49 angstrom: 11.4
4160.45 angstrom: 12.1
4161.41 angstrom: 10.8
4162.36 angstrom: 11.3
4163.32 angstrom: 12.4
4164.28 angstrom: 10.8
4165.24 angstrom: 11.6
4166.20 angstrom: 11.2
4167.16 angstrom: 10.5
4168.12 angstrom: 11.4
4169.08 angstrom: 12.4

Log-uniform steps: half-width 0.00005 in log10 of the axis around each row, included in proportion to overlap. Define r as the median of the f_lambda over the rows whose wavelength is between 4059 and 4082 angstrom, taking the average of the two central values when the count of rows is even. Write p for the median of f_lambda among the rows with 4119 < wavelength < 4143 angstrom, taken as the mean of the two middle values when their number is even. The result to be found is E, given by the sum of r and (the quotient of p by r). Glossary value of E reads 11.4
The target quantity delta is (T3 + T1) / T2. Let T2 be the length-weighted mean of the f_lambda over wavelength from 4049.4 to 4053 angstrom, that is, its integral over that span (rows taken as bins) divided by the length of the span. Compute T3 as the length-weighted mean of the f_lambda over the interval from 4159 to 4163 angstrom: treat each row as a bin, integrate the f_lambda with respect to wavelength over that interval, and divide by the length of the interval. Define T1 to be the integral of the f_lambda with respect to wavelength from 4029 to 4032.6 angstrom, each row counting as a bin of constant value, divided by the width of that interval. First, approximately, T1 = 10.7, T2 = 11.3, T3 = 11.4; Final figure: 2.0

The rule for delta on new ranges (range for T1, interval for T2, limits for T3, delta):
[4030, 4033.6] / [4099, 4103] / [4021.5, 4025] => 2.4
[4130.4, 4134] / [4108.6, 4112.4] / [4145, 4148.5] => 2.2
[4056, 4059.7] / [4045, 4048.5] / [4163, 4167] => 1.9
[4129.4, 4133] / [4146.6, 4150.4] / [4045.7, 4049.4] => 1.8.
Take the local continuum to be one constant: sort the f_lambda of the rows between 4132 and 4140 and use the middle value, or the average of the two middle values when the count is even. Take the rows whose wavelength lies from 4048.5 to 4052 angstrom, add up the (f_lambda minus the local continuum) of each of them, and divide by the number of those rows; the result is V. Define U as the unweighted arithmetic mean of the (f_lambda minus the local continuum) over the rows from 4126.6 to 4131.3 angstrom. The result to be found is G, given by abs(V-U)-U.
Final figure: 1.3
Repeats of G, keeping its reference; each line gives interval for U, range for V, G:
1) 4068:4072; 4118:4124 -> 0.0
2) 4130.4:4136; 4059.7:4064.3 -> 0.6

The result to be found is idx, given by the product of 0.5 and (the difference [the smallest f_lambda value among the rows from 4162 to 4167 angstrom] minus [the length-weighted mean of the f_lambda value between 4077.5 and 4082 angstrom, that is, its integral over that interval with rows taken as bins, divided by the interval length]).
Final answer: 0.1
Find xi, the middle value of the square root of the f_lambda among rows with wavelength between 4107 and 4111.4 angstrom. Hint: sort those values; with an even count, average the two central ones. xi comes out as 3.11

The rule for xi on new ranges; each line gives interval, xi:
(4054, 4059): 3.24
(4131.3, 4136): 3.24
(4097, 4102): 2.86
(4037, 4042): 3.44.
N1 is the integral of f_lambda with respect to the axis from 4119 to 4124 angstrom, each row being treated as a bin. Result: 54.5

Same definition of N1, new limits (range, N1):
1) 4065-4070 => 56.6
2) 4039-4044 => 57.5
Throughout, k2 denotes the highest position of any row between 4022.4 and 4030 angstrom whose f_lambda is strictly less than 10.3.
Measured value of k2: 4028.47 angstrom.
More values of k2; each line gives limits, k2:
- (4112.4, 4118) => 4115.67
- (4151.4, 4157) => 4154.70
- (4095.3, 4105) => 4104.31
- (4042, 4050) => 4045.20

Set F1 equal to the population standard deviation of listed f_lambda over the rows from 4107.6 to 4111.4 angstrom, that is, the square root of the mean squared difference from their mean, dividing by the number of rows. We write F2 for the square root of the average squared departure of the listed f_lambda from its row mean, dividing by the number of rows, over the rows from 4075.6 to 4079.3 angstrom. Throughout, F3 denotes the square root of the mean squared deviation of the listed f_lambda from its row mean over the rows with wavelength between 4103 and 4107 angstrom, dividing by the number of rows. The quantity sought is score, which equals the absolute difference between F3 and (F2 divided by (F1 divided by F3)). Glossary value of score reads 0.24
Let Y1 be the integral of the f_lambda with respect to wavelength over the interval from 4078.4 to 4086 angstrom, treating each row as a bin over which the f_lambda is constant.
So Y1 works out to 79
